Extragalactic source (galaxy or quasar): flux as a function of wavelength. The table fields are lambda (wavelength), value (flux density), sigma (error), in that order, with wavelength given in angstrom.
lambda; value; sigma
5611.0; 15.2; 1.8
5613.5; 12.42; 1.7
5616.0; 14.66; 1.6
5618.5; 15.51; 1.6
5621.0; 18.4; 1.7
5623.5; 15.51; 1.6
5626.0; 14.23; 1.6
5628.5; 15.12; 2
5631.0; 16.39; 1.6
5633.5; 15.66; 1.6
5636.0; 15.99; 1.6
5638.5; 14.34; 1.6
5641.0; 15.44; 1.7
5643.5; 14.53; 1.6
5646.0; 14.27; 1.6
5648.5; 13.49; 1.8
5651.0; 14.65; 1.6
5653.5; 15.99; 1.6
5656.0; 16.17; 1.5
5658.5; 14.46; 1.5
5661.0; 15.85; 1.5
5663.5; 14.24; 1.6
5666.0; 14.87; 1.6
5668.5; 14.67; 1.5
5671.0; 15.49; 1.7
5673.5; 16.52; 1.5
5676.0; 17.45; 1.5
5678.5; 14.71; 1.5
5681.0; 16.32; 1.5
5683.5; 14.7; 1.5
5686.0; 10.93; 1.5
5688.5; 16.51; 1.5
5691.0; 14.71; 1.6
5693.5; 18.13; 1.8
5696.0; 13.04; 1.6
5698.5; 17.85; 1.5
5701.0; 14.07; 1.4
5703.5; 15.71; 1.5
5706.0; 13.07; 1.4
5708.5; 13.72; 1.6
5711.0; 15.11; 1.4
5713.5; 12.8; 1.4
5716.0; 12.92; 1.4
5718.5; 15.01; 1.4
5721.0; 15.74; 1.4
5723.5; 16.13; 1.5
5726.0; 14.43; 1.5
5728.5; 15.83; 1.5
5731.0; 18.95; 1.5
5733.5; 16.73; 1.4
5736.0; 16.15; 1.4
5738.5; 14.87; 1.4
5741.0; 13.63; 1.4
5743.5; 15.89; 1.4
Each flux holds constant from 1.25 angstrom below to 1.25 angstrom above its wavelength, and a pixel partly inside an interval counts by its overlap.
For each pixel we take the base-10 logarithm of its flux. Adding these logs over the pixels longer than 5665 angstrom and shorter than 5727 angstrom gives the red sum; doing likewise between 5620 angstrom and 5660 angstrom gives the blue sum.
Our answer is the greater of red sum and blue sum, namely 29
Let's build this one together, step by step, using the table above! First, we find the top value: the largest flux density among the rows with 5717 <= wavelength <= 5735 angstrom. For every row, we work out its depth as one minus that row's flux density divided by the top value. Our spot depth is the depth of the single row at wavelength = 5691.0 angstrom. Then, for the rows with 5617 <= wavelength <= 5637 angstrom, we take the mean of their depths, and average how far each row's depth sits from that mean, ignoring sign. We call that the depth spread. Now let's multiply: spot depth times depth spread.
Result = 0.010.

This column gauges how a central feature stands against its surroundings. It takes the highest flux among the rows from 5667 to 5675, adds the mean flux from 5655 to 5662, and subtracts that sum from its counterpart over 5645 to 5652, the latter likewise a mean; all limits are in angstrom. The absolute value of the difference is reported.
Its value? 17.9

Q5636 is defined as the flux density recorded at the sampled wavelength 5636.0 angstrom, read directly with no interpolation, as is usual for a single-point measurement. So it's 15.99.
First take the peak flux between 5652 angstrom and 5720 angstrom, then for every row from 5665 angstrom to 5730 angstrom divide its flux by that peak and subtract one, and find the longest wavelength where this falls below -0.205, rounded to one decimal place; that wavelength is 5716.0 angstrom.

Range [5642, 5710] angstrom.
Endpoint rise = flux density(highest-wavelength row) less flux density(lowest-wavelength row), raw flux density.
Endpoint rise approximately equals -0.8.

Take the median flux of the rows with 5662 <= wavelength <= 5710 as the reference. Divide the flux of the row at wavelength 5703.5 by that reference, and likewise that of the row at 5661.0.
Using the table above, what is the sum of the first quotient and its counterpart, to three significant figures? 2.15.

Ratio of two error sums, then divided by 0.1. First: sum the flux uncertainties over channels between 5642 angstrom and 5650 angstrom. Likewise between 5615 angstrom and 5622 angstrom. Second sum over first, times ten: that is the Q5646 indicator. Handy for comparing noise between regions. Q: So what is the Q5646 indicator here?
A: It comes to 9.80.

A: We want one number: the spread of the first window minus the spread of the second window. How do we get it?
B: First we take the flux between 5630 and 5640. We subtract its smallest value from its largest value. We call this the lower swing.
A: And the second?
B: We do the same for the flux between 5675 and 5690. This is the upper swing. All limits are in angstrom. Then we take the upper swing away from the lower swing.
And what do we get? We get -4.5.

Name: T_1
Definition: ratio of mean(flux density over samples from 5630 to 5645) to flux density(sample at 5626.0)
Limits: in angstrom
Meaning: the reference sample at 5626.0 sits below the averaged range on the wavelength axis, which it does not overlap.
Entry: 1.08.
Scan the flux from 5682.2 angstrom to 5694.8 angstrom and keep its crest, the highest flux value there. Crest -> 18.13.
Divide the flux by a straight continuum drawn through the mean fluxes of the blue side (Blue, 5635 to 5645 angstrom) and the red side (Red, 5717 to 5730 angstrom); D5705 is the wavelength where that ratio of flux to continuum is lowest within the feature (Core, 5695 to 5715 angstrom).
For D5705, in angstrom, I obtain 5713.5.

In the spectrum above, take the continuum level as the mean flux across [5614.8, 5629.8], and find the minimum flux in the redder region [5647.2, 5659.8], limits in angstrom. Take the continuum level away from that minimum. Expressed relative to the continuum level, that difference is -0.13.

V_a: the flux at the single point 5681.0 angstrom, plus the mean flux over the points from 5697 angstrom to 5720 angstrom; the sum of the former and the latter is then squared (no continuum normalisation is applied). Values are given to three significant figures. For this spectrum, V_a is 948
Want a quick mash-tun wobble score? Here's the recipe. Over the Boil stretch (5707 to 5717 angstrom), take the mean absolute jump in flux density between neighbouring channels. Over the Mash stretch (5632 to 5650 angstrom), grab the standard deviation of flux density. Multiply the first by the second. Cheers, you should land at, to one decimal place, 1.1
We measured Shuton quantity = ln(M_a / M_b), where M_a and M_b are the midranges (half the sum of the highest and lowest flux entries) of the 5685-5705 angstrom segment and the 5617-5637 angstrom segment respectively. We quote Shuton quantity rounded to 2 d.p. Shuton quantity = -0.12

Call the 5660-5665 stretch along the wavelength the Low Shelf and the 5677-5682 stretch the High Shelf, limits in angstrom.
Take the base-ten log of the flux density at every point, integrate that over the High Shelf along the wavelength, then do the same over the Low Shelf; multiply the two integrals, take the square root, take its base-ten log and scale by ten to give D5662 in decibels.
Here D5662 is 7.72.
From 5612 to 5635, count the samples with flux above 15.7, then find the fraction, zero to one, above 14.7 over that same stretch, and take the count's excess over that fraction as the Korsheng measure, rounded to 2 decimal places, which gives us 1.33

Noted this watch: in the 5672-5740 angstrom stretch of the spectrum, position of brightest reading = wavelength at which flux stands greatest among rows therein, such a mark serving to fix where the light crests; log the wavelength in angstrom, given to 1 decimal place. 5731.0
